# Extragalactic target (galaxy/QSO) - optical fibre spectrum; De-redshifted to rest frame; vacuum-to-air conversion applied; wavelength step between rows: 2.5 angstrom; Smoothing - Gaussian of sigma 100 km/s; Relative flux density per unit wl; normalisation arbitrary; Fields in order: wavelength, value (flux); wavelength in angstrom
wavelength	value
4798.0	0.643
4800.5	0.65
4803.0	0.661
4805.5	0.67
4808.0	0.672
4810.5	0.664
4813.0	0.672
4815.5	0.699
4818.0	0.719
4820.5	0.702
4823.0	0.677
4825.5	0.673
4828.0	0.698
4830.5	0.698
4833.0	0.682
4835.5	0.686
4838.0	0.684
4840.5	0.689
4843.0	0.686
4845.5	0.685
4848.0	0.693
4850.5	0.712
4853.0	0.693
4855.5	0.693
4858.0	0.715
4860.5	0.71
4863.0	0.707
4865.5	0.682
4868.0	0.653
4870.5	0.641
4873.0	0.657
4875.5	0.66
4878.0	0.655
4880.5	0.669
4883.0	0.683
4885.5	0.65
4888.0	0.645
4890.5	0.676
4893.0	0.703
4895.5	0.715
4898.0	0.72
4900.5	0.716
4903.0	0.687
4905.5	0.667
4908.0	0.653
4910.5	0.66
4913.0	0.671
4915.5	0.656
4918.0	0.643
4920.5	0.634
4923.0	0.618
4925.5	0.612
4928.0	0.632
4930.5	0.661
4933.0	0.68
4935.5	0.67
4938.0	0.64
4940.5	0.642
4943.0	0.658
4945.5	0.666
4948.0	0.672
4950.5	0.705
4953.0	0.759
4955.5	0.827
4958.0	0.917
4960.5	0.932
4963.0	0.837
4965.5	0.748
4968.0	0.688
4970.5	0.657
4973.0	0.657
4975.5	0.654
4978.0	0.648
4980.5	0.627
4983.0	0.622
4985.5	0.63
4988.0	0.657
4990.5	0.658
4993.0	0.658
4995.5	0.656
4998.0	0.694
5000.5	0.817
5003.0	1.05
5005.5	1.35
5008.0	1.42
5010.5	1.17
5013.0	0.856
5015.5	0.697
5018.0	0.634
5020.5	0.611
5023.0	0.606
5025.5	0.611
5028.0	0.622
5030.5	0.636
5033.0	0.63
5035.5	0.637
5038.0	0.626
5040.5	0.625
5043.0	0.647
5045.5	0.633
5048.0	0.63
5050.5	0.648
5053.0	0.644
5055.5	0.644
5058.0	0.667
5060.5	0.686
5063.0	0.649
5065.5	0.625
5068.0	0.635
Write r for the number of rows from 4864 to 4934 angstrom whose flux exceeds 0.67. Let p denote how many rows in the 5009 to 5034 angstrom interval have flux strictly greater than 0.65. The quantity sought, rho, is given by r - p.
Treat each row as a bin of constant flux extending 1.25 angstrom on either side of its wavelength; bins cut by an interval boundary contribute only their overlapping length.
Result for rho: 7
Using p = 3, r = 10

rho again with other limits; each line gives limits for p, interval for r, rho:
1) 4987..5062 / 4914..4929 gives -14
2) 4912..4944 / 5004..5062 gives 0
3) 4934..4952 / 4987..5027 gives 3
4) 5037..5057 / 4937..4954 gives 3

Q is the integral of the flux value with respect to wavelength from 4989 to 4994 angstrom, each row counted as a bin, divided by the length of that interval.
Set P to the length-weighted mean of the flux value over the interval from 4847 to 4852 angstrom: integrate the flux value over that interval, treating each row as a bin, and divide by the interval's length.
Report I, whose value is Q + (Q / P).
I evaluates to 1.59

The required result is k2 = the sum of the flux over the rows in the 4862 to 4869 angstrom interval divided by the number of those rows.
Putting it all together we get 0.68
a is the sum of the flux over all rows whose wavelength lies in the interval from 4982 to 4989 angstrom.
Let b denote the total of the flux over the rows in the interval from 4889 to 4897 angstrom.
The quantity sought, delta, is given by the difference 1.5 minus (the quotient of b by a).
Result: 0.40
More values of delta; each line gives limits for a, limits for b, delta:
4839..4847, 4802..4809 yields 0.53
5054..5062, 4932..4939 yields 0.50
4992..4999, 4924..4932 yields 0.55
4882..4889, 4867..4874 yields 0.51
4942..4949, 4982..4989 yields 0.54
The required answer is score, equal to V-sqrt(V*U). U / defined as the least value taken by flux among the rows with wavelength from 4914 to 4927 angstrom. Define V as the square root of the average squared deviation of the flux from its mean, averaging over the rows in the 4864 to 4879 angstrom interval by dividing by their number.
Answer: -0.074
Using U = 0.612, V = 0.012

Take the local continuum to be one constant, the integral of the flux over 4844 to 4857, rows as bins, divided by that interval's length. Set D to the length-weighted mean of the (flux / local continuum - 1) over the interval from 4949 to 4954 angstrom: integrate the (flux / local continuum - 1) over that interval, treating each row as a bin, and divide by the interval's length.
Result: 0.05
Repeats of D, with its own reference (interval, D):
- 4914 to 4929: -0.09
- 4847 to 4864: 0.01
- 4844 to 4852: 0.00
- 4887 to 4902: 0.00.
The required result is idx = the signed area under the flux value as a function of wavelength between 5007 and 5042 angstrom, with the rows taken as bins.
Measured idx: 25.8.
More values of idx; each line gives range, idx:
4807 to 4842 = 24.0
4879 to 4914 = 23.8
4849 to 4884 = 23.8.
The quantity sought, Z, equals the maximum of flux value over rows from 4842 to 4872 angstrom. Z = 0.715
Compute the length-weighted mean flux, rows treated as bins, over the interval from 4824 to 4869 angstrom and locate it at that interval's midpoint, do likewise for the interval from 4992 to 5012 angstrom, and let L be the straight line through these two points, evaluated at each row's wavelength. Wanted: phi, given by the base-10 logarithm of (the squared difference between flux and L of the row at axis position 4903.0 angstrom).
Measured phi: -1.9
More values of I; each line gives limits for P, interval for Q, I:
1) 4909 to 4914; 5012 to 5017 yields 1.92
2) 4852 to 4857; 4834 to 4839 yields 1.67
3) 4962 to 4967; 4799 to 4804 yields 1.49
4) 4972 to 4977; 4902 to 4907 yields 1.71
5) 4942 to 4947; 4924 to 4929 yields 1.56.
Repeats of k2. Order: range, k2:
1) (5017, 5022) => 0.62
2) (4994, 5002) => 0.72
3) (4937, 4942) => 0.64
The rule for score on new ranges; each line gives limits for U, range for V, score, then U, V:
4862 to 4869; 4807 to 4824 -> -0.092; 0.653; 0.019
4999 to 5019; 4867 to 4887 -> -0.075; 0.634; 0.012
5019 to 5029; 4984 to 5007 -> -0.143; 0.606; 0.233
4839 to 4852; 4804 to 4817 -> -0.079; 0.685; 0.012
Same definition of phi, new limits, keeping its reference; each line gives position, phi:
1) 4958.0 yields -3.4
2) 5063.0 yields -0.7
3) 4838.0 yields -4.1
